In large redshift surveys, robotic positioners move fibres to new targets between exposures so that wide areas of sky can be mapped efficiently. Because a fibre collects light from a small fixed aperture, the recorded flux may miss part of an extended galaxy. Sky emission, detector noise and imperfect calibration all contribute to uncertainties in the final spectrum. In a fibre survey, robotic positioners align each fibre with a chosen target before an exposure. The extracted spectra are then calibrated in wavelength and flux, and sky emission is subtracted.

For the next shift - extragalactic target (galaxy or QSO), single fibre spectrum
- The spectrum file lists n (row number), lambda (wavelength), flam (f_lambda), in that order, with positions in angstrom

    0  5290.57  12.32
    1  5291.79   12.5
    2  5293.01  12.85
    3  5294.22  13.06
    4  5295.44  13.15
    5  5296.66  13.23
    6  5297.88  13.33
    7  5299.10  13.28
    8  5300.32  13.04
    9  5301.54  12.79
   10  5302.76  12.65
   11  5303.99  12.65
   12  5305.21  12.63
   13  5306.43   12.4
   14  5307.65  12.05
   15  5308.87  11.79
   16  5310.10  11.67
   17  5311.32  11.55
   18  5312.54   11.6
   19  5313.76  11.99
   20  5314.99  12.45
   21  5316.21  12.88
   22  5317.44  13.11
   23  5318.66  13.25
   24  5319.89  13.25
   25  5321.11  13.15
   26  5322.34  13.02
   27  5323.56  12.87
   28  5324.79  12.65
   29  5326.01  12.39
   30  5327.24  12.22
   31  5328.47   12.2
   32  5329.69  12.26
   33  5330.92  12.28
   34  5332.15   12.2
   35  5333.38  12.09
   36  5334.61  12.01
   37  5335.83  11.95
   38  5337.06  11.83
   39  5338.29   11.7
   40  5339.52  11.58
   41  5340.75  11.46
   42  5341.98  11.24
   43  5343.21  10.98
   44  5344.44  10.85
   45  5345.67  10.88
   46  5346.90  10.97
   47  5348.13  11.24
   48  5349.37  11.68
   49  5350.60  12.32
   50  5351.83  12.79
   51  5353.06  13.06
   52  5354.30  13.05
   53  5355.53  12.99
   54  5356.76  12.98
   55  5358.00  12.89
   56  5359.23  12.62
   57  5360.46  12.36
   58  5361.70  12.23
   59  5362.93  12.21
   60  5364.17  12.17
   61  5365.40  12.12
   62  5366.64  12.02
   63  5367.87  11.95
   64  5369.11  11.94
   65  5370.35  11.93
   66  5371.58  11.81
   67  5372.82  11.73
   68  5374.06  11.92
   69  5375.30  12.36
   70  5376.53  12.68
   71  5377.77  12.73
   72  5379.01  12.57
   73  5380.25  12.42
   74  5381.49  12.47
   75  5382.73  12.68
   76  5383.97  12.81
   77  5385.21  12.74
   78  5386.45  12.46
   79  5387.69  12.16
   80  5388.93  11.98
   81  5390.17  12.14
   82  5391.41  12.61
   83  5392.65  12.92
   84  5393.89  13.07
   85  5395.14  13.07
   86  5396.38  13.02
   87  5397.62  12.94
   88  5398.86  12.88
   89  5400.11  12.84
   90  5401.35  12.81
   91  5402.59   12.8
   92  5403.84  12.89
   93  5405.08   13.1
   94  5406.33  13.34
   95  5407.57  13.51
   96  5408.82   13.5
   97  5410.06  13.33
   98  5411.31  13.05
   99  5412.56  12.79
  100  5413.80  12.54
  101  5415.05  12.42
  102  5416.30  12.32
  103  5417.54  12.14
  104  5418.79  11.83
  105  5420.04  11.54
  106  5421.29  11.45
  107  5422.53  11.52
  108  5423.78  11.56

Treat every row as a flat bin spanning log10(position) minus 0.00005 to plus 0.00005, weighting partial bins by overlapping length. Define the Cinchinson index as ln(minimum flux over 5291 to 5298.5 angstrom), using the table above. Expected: 2.53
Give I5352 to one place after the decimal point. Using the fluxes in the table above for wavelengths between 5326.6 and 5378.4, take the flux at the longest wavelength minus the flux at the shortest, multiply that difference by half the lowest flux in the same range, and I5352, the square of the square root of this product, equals 2.8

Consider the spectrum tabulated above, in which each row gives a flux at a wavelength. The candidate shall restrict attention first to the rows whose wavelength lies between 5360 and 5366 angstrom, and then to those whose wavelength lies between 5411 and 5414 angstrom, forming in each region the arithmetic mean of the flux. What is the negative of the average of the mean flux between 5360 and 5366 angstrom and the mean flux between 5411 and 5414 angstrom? -12.5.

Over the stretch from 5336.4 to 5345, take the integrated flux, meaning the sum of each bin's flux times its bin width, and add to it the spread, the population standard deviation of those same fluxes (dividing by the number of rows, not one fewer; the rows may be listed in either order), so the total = 98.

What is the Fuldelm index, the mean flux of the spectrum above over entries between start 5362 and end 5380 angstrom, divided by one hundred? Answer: 0.122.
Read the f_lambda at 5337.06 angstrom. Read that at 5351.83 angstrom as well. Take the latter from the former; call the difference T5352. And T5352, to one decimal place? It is -1.0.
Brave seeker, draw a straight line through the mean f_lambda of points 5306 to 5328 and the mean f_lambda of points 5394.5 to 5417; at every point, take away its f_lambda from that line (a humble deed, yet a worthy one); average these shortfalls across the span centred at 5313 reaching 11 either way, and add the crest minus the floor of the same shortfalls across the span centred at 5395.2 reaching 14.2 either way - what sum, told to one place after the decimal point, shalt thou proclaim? 1.4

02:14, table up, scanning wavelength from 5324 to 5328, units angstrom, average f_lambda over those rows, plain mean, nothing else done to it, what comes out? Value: 12.4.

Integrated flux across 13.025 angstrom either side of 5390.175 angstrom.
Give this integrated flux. 330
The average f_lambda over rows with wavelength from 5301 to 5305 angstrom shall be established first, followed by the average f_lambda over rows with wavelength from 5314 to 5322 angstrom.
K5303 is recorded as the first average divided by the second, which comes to 0.98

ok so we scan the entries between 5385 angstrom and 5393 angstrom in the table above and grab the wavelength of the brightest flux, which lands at 5392.65 angstrom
